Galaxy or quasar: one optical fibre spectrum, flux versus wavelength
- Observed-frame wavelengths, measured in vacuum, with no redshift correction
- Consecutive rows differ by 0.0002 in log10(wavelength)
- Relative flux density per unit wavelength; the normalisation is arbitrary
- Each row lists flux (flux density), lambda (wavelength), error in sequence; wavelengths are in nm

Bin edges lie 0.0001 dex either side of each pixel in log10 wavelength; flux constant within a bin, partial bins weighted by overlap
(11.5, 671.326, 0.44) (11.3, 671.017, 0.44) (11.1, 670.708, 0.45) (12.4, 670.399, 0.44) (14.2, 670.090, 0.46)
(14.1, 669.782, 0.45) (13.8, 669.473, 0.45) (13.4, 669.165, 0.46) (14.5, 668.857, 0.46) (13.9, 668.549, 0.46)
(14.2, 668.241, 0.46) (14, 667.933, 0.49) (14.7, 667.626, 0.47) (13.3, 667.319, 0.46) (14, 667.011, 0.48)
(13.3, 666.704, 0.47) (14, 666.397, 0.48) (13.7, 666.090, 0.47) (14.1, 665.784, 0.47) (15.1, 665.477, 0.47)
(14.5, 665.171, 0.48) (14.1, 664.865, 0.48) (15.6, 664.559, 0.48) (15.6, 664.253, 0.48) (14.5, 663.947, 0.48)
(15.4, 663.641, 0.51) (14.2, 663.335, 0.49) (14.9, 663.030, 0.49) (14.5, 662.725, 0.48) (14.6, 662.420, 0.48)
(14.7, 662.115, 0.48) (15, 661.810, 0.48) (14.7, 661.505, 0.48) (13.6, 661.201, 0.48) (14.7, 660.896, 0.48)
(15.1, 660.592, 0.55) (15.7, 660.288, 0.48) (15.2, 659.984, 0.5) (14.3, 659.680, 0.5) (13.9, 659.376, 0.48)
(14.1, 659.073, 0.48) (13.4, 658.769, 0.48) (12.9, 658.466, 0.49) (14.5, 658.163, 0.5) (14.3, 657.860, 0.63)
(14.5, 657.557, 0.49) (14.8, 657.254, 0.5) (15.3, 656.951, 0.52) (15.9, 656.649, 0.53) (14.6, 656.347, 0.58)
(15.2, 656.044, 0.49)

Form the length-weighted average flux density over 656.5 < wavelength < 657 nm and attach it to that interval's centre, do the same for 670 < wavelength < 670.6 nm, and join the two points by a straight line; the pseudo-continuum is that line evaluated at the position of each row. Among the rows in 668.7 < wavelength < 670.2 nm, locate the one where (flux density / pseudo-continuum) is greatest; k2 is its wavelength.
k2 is 668.857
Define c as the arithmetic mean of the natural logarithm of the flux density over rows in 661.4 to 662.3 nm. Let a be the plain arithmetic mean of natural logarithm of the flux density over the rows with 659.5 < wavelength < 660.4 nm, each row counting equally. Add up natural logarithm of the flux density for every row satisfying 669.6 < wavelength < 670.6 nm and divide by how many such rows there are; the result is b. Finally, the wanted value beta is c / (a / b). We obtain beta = 2.59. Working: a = 2.71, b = 2.61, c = 2.69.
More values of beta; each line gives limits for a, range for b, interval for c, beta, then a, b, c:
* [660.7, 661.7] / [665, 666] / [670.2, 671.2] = 2.46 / 2.66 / 2.68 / 2.45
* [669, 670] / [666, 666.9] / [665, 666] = 2.67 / 2.62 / 2.61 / 2.68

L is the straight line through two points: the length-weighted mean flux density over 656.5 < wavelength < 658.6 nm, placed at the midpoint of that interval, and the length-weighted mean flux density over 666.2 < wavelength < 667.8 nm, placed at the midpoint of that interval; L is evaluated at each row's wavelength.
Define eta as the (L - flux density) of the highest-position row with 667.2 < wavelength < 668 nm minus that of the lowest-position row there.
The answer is -0.7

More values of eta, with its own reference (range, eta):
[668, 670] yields 0.0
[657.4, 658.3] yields 0.0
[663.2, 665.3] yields -0.4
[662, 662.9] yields 0.2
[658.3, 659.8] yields -1.5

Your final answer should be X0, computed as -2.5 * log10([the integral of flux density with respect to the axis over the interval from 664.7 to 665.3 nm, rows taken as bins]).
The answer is -2.34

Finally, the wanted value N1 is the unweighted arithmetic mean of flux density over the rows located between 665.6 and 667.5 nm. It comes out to 13.7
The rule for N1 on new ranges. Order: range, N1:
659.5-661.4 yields 14.8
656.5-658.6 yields 14.6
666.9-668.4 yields 14.0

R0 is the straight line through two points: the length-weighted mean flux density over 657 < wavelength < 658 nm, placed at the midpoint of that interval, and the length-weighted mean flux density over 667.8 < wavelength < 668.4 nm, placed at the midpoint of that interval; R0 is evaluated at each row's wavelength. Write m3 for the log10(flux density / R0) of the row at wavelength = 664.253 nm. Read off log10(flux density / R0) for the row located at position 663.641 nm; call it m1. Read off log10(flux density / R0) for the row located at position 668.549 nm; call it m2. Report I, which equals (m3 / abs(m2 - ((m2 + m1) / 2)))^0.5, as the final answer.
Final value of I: 1.4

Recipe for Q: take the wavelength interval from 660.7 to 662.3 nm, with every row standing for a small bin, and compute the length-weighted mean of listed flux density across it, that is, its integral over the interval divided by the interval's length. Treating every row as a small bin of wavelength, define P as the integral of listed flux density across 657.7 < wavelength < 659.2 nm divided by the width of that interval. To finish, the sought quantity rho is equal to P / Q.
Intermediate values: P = 13.8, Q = 14.6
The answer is 0.95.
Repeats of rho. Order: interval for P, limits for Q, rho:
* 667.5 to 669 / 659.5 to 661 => 0.95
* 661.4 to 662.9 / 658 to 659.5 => 1.07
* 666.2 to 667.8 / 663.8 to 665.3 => 0.93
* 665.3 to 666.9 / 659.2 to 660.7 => 0.95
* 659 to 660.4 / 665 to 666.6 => 1.03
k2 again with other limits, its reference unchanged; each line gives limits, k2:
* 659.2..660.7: 660.288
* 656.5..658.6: 656.649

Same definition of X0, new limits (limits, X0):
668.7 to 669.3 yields -2.31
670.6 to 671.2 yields -2.07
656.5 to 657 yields -2.24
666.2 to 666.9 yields -2.45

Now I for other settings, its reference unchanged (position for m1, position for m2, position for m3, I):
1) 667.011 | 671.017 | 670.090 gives 0.4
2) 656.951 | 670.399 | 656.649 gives 1.0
